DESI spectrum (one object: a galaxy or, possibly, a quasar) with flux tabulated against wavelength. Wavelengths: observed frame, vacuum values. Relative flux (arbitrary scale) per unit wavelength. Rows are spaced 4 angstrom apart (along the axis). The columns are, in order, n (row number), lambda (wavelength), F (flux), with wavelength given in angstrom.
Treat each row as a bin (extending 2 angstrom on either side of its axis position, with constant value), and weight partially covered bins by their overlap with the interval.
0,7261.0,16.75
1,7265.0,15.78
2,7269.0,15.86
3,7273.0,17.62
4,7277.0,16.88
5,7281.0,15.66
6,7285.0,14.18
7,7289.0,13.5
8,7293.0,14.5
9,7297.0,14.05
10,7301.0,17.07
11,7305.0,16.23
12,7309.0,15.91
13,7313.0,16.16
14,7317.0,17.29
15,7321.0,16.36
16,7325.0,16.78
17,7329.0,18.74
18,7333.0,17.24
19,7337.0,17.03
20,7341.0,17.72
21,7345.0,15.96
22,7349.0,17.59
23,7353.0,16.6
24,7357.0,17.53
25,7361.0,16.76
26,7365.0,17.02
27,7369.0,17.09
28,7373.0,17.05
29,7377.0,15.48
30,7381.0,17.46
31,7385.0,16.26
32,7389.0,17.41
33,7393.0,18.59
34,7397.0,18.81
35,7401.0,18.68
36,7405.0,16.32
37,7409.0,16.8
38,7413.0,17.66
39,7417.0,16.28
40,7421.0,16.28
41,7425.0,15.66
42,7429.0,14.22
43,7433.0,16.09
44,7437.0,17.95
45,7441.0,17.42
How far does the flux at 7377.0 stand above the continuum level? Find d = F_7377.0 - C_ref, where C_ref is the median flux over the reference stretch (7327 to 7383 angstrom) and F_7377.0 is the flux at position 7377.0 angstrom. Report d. -1.6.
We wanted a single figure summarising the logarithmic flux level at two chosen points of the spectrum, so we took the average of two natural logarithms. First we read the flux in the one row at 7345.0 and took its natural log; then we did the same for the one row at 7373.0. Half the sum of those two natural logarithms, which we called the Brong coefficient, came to 2.80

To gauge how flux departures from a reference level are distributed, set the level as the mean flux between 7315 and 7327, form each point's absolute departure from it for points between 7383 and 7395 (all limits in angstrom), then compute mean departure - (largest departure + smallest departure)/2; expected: -0.19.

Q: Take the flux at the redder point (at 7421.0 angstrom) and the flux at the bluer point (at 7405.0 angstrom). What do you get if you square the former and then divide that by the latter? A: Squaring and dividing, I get 16.2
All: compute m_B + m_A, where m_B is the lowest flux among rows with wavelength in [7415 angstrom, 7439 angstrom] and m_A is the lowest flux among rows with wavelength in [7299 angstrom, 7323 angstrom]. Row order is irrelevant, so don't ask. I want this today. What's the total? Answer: 30.1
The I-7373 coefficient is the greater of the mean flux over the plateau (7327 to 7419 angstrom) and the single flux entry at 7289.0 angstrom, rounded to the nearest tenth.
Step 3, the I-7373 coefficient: 17.2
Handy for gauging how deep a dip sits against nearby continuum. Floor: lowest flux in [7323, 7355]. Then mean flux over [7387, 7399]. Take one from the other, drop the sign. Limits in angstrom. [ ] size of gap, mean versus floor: 2.3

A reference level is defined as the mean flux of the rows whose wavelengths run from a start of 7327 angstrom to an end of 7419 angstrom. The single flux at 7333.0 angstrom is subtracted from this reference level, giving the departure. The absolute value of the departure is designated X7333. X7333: 0.02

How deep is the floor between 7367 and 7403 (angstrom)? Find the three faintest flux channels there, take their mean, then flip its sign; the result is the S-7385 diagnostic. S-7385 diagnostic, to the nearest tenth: -16.3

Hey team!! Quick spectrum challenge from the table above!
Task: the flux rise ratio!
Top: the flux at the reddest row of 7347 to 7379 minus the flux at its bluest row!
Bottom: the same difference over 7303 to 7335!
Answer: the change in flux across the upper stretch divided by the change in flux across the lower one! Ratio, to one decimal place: -2.1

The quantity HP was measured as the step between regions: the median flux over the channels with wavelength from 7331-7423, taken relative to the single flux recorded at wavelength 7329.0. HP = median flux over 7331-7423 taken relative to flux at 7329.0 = -1.7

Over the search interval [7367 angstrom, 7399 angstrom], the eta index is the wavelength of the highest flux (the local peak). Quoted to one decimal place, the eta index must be 7397.0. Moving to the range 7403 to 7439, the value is 7437.0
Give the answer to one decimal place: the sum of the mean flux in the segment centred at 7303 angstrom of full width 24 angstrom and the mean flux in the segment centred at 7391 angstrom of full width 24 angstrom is 33.5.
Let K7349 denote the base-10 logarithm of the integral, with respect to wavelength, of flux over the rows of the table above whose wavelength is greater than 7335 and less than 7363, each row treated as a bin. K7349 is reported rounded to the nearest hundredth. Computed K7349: 2.68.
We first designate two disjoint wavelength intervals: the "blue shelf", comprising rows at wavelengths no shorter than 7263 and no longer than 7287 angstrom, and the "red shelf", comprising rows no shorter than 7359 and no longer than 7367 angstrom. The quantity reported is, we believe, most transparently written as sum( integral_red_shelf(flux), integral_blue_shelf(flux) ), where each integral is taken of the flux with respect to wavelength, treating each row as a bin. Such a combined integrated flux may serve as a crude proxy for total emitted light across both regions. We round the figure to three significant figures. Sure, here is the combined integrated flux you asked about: 519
